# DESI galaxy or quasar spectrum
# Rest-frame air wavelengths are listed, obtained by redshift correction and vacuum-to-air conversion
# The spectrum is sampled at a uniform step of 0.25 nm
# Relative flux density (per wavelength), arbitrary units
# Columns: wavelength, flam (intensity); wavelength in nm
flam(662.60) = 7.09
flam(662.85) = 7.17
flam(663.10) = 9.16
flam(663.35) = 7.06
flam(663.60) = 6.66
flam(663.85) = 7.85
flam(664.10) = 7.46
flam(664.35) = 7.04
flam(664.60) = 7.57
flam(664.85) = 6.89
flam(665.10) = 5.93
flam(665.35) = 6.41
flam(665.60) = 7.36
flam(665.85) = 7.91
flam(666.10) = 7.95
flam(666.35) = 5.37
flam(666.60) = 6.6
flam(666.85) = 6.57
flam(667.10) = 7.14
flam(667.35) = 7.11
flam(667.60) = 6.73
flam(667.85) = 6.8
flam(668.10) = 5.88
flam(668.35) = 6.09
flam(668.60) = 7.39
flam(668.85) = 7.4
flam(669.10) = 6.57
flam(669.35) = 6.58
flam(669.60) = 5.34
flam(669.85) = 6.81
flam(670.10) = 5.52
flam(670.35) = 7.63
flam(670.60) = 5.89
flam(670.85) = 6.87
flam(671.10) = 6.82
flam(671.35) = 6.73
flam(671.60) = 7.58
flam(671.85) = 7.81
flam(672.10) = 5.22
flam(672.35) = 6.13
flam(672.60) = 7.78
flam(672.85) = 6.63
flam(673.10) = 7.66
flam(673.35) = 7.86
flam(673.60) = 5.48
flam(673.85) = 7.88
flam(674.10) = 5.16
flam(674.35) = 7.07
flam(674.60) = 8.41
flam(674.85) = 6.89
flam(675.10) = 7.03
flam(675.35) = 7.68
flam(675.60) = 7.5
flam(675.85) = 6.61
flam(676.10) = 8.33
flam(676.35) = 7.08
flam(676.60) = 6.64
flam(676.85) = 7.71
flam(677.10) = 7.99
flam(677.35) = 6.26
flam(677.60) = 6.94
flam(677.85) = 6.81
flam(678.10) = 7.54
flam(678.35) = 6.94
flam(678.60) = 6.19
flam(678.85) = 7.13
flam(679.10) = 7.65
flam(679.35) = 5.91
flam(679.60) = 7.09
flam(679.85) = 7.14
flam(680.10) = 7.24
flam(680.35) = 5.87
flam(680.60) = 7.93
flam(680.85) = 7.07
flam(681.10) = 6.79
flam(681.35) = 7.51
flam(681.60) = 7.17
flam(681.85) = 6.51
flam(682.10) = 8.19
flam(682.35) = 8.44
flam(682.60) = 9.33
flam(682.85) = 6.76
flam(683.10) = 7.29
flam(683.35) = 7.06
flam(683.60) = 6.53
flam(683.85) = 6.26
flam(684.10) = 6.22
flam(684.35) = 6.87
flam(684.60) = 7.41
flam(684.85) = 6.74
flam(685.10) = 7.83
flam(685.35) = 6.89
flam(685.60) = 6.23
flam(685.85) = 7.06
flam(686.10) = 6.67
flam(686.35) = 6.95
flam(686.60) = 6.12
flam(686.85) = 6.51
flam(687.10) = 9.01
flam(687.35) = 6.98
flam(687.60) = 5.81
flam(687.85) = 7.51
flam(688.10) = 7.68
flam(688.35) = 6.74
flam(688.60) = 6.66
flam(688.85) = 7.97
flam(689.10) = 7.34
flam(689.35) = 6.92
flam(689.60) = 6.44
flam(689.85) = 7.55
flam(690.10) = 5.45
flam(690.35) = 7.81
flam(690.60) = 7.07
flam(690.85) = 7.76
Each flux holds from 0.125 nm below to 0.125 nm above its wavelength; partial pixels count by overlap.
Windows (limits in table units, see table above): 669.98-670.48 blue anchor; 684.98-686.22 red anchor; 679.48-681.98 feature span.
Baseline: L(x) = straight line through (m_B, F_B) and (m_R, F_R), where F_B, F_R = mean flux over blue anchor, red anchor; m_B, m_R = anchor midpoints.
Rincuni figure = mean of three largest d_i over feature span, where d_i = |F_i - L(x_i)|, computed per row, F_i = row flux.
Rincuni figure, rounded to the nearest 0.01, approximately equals 0.91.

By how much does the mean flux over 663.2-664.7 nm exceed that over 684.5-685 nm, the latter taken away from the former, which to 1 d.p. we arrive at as 0.2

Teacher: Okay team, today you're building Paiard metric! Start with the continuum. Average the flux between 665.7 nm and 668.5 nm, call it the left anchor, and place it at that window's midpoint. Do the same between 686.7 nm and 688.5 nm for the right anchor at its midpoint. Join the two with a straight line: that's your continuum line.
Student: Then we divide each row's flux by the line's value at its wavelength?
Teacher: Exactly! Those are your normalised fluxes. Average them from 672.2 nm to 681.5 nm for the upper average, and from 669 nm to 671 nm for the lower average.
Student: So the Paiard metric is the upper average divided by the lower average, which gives 1.08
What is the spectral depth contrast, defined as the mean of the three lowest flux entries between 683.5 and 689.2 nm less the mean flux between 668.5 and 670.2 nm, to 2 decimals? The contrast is -0.47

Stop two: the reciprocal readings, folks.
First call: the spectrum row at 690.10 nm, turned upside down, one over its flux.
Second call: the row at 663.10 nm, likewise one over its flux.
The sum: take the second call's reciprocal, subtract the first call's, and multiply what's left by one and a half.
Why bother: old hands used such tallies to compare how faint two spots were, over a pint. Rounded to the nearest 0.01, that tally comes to -0.11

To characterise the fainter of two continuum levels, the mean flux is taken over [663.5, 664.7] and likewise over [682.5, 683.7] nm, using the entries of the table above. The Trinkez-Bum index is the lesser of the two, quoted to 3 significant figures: 7.32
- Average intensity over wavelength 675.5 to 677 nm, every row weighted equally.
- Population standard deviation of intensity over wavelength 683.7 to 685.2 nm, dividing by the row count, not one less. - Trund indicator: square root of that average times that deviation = 2.06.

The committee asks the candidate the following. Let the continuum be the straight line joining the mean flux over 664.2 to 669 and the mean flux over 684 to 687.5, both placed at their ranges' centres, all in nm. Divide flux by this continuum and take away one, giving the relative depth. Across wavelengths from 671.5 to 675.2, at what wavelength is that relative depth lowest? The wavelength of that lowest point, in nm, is 674.10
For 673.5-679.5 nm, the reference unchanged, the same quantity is 674.10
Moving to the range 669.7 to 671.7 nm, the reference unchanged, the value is 670.10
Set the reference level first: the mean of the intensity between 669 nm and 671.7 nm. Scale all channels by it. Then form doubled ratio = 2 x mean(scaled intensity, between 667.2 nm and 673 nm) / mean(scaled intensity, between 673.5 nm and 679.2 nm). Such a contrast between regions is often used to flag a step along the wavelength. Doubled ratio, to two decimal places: 1.88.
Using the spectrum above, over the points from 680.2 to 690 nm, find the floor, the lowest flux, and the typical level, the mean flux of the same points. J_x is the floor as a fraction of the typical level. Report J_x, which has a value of 0.819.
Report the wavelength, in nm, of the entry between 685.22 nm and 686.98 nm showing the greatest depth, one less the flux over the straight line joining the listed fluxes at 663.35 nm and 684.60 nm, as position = 686.60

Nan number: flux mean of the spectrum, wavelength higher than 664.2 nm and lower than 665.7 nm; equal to 6.87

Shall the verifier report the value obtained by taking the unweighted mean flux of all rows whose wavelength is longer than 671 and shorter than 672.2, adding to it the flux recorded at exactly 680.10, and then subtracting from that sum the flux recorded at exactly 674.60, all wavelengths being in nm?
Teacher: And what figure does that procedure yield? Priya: 5.7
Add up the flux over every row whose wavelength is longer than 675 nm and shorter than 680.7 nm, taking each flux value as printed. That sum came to 163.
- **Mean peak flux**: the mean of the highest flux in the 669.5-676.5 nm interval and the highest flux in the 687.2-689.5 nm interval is 8.19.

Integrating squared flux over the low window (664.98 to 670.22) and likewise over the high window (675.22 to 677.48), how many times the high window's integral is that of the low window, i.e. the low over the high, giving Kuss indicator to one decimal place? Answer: 1.9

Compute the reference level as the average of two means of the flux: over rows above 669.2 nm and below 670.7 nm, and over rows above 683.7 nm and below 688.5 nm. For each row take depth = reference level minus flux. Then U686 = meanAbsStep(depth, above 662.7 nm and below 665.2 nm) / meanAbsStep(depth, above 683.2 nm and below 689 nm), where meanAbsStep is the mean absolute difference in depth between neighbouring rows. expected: 1.2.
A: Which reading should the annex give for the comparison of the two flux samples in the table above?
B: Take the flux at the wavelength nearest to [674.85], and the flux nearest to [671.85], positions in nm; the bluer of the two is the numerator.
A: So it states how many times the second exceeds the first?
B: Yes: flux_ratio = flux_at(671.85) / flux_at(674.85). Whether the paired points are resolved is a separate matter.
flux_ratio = 1.13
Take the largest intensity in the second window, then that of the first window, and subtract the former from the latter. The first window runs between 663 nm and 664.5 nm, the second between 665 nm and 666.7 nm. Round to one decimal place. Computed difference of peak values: 1.2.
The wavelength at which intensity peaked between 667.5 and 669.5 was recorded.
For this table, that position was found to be 668.85 nm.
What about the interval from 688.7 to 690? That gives 688.85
